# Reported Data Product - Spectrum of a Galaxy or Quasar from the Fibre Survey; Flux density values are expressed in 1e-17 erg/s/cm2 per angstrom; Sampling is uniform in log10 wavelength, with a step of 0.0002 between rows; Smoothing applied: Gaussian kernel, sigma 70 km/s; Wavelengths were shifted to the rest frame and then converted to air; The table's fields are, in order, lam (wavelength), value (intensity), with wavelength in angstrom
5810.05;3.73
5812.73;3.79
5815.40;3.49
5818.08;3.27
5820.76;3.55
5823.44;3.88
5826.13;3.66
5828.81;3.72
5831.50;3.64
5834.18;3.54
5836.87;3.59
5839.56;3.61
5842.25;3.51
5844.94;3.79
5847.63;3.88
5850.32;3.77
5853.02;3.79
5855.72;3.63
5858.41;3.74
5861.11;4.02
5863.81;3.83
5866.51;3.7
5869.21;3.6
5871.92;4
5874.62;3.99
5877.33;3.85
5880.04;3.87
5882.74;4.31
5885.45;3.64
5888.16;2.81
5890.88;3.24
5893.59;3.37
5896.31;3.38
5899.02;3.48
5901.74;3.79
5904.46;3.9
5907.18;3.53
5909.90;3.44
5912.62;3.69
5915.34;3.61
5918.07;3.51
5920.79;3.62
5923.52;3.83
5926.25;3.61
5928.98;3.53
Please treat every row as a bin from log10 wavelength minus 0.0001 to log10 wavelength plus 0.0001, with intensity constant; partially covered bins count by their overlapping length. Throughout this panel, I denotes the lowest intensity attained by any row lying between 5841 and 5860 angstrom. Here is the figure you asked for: 3.51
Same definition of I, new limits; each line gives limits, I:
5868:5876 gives 3.6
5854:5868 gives 3.63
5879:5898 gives 2.81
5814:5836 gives 3.27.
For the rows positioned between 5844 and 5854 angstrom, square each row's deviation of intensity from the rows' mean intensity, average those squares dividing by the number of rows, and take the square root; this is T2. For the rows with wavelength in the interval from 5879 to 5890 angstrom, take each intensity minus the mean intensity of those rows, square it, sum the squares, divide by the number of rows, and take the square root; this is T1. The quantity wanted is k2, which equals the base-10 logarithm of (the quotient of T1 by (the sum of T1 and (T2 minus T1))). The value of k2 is 1.11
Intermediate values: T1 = 0.5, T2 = 0.04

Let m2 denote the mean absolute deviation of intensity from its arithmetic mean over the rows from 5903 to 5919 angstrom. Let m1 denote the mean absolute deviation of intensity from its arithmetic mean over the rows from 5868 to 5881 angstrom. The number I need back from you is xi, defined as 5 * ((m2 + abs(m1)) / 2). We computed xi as 0.58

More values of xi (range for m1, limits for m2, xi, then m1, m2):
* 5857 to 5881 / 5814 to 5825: 0.70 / 0.113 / 0.17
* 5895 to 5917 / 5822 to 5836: 0.59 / 0.145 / 0.09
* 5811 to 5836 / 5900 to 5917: 0.67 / 0.136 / 0.13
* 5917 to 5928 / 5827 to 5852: 0.50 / 0.094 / 0.10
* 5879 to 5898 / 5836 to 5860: 1.16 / 0.362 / 0.10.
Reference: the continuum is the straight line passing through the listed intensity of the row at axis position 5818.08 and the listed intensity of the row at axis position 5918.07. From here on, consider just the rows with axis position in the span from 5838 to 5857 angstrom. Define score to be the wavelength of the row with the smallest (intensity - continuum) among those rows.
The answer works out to 5842.25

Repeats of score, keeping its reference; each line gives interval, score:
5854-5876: 5869.21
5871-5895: 5888.16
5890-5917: 5890.88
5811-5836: 5818.08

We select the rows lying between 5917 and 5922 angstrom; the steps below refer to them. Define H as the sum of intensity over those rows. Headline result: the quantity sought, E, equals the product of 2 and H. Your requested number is 14.3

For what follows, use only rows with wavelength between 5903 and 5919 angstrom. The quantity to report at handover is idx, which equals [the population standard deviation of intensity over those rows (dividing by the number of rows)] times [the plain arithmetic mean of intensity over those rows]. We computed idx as 0.5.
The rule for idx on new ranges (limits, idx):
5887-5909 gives 1.1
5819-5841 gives 0.4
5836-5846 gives 0.4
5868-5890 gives 1.6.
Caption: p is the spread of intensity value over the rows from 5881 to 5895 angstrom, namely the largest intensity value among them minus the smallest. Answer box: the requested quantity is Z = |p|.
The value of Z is 1.50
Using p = 1.50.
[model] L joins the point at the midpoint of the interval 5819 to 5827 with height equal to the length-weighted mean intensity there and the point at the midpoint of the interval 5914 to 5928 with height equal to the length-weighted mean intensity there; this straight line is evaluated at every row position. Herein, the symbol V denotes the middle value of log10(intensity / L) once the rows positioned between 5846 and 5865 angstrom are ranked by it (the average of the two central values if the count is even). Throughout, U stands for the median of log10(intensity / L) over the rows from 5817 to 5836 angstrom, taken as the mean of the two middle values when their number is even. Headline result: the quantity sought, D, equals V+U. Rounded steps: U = 0.00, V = 0.015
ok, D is 0.0115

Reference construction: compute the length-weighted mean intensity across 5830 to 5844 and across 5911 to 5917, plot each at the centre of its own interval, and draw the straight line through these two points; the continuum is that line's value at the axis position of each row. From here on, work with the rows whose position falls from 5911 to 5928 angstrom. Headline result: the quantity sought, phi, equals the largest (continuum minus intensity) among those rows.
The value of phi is 0.13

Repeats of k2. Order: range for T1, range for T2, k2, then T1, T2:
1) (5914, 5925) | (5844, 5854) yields 0.44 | 0.1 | 0.04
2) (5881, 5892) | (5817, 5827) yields 0.40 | 0.6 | 0.22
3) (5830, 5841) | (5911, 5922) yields -0.25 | 0.0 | 0.06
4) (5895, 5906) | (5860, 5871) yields 0.13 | 0.2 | 0.16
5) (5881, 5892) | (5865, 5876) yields 0.50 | 0.6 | 0.18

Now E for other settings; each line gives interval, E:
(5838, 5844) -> 14.2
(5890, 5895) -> 13.2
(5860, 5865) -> 15.7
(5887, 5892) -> 12.1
